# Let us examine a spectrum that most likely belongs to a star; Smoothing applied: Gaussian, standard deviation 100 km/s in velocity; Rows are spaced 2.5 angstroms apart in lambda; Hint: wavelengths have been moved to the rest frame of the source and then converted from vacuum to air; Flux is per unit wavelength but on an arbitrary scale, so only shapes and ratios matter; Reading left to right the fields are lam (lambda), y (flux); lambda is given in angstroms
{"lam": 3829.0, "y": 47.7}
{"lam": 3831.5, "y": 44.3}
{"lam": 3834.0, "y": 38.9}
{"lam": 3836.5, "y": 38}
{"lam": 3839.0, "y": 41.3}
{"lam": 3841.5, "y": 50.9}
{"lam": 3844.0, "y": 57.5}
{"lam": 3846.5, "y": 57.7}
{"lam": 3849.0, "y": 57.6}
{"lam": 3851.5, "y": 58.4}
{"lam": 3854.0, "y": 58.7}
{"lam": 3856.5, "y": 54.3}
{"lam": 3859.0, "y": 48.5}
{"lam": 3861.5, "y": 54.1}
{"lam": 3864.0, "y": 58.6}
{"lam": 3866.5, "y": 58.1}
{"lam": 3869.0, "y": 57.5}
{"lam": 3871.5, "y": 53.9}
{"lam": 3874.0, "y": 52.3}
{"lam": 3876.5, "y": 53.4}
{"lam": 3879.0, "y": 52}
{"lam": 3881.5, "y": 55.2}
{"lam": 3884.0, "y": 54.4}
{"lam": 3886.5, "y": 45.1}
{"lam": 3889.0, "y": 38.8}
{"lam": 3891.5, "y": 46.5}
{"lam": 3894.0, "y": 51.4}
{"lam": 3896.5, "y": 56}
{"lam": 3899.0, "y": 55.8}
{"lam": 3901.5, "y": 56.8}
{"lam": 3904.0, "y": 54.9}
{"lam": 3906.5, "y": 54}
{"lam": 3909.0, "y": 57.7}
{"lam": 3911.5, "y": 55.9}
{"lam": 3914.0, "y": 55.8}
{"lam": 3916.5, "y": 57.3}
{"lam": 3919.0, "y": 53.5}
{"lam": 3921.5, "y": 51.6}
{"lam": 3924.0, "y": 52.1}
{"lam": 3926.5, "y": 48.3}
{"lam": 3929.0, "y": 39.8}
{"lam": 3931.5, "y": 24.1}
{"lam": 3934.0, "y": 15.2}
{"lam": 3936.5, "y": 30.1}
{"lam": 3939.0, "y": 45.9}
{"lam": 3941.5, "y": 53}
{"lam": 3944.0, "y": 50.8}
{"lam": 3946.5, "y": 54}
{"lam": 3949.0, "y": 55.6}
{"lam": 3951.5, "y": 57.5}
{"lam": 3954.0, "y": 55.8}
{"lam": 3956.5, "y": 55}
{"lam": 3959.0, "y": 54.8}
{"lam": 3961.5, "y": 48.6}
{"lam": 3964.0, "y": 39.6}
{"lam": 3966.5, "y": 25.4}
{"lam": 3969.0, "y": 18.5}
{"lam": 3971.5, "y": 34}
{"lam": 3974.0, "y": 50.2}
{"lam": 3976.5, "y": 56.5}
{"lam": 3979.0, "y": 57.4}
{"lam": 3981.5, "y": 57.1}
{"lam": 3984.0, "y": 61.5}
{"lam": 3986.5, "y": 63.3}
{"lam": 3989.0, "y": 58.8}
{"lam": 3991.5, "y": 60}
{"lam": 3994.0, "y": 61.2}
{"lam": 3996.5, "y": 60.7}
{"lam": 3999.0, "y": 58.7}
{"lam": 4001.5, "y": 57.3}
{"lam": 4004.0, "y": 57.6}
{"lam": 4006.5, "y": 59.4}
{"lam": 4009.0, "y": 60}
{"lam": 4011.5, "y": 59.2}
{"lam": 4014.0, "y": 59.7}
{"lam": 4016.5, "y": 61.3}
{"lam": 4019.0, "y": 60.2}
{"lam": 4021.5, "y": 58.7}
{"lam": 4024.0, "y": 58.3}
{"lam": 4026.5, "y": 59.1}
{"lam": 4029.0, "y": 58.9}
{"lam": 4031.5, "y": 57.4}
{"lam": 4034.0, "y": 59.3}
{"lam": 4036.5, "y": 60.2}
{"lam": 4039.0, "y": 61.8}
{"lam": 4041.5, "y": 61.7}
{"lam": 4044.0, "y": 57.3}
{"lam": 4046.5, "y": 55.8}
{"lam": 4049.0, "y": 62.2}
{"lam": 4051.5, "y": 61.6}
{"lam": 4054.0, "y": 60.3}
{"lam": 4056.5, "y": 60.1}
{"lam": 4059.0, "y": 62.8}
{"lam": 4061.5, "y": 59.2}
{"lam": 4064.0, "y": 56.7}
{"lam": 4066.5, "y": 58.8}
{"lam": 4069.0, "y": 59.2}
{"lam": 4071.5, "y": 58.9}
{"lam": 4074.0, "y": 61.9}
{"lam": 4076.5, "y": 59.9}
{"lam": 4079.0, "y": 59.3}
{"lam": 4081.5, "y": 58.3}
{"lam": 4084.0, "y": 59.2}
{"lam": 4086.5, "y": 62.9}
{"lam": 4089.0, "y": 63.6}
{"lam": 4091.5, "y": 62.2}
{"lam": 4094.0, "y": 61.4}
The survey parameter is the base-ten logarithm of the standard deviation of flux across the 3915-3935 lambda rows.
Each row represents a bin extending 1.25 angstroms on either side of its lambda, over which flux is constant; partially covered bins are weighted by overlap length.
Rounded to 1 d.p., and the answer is 1.2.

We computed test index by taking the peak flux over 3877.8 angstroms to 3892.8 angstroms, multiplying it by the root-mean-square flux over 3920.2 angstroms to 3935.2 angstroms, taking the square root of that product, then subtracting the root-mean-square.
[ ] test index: 6.6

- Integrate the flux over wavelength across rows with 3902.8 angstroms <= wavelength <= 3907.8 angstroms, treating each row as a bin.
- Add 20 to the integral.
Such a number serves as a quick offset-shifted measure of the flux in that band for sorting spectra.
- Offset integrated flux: 292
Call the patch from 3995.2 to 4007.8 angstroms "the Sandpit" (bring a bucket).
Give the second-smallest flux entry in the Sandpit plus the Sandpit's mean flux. 116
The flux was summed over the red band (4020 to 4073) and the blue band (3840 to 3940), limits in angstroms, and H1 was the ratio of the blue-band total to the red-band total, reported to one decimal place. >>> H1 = 1.6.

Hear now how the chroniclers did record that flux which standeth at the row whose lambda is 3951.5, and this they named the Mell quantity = 57.5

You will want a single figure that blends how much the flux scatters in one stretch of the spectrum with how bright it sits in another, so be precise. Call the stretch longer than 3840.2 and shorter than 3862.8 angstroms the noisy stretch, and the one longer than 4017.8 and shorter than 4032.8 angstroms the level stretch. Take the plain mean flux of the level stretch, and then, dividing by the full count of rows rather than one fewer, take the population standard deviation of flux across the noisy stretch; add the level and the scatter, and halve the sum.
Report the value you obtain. 31.1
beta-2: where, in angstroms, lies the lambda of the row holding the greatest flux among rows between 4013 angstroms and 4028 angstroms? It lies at 4016.5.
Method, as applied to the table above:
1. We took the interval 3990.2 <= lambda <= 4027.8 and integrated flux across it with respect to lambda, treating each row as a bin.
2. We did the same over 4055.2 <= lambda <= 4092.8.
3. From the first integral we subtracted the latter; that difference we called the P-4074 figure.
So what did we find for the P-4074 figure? -29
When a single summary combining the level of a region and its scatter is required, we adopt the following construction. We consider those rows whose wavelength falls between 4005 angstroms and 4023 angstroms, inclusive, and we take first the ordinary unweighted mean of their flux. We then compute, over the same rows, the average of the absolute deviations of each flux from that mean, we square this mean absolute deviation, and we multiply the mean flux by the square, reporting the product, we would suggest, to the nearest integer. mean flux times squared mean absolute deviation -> 22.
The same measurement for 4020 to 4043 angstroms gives 80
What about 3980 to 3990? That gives 298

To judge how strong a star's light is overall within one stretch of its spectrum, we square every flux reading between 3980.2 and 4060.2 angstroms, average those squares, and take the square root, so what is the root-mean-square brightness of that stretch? 60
